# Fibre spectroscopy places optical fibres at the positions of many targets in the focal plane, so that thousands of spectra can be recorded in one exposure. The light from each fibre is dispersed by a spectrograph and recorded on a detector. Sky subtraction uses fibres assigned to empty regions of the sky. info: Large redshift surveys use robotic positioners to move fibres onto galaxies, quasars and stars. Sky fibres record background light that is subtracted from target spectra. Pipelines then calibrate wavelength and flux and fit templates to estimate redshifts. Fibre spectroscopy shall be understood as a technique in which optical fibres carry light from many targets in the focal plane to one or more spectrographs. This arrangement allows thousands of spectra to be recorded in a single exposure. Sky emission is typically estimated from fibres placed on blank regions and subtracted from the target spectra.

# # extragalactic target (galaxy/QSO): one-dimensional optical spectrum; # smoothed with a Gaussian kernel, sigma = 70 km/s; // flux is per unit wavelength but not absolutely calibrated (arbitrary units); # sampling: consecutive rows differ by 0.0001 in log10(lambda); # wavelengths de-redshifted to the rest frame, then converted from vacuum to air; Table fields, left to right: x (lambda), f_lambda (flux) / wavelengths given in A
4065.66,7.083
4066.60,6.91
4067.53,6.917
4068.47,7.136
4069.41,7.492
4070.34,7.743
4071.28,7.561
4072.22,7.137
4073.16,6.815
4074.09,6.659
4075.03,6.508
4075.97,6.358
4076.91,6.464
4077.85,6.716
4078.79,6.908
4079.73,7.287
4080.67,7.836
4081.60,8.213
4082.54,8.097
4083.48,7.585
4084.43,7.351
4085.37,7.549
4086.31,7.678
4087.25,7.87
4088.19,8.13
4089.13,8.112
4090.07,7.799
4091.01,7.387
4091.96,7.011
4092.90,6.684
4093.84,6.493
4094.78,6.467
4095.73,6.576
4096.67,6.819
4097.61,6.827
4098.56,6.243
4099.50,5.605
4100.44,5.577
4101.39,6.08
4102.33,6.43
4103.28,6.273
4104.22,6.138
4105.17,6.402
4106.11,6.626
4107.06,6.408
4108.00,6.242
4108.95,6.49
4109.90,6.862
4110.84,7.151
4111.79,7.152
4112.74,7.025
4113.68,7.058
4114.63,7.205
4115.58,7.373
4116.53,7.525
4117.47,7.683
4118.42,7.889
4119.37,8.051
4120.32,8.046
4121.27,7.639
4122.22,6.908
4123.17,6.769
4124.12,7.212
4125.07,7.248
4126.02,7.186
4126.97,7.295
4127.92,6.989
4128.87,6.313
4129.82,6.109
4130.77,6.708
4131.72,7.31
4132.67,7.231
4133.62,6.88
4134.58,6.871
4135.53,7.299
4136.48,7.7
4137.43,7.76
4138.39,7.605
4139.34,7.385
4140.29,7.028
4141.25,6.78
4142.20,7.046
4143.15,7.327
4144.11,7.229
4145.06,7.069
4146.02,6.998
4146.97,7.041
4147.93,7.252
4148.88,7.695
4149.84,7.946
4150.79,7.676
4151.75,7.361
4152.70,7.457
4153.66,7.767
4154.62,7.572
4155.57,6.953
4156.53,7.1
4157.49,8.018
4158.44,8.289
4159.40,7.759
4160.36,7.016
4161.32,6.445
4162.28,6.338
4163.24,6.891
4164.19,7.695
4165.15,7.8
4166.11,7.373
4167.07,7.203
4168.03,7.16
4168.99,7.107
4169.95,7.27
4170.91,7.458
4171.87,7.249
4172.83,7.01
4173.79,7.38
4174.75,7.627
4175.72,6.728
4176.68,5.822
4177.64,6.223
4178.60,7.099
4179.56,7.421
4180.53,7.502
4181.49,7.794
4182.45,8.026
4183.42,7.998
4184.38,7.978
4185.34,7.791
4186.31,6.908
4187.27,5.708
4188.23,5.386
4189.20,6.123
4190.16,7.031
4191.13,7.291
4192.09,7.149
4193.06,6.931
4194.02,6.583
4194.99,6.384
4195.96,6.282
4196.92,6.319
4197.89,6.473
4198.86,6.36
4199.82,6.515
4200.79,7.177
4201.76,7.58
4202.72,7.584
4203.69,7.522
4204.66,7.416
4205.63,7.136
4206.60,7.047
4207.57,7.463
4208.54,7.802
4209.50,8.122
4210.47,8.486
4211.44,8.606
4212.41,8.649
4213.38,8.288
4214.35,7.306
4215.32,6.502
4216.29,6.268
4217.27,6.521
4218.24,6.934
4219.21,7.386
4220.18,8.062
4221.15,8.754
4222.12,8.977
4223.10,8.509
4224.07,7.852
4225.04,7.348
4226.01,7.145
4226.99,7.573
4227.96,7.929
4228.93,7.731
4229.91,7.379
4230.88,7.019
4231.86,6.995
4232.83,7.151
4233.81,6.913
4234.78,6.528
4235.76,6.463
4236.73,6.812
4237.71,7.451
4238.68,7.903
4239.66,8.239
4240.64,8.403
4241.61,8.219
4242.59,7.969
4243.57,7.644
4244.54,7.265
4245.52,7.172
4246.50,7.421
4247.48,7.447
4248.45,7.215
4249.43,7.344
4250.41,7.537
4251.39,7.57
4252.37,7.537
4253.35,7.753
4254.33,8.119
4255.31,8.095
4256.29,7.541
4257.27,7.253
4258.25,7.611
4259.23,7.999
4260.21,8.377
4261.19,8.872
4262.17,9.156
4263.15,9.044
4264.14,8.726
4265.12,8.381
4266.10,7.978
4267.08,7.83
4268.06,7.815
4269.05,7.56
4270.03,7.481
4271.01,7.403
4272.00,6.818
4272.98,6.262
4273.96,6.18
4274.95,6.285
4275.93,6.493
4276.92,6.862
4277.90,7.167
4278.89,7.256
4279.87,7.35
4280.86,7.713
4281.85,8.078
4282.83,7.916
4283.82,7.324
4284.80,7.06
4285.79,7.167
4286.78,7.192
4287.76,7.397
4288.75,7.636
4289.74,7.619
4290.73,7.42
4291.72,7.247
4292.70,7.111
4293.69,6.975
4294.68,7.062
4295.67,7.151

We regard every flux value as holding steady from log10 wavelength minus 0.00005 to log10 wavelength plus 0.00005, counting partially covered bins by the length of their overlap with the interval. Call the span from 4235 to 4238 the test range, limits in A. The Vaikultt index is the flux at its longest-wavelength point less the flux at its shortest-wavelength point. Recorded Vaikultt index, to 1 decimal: 1.0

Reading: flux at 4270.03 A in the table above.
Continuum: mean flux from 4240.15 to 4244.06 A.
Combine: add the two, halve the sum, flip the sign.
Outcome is -7.77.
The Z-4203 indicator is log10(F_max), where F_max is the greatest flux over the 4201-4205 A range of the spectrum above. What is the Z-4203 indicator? 0.88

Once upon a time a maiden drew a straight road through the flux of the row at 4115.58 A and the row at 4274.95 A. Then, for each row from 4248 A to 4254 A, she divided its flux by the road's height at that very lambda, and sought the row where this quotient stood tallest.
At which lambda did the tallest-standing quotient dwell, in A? 4253.35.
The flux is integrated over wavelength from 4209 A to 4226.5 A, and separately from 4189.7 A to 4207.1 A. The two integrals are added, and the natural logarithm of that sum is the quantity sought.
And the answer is 5.55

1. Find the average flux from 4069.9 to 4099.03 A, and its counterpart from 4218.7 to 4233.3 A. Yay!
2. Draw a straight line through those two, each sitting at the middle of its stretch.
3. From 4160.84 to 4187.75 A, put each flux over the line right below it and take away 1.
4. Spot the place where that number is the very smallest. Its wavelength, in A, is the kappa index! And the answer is 4187.27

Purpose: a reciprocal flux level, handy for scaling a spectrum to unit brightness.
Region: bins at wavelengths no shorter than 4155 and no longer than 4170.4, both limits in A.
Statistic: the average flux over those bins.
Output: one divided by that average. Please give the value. 0.137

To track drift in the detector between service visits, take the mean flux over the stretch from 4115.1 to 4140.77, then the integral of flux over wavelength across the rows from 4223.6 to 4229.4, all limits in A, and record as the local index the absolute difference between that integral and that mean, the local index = 37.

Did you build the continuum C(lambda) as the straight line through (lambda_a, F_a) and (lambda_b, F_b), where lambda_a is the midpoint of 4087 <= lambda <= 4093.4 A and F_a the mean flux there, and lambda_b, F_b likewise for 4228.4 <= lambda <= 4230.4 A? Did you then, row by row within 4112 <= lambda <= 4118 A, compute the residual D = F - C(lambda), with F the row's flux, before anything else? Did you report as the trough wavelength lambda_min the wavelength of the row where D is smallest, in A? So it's 4112.74 A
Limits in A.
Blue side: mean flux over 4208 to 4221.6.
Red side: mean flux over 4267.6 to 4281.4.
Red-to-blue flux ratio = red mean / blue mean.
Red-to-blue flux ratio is 0.92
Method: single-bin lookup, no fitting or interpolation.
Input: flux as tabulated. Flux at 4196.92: 6.319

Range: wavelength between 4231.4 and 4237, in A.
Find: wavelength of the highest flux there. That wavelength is 4232.83 A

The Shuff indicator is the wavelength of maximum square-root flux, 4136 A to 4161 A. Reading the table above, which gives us 4158.44 A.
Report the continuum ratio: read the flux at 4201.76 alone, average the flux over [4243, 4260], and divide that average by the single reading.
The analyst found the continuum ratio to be 1.00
